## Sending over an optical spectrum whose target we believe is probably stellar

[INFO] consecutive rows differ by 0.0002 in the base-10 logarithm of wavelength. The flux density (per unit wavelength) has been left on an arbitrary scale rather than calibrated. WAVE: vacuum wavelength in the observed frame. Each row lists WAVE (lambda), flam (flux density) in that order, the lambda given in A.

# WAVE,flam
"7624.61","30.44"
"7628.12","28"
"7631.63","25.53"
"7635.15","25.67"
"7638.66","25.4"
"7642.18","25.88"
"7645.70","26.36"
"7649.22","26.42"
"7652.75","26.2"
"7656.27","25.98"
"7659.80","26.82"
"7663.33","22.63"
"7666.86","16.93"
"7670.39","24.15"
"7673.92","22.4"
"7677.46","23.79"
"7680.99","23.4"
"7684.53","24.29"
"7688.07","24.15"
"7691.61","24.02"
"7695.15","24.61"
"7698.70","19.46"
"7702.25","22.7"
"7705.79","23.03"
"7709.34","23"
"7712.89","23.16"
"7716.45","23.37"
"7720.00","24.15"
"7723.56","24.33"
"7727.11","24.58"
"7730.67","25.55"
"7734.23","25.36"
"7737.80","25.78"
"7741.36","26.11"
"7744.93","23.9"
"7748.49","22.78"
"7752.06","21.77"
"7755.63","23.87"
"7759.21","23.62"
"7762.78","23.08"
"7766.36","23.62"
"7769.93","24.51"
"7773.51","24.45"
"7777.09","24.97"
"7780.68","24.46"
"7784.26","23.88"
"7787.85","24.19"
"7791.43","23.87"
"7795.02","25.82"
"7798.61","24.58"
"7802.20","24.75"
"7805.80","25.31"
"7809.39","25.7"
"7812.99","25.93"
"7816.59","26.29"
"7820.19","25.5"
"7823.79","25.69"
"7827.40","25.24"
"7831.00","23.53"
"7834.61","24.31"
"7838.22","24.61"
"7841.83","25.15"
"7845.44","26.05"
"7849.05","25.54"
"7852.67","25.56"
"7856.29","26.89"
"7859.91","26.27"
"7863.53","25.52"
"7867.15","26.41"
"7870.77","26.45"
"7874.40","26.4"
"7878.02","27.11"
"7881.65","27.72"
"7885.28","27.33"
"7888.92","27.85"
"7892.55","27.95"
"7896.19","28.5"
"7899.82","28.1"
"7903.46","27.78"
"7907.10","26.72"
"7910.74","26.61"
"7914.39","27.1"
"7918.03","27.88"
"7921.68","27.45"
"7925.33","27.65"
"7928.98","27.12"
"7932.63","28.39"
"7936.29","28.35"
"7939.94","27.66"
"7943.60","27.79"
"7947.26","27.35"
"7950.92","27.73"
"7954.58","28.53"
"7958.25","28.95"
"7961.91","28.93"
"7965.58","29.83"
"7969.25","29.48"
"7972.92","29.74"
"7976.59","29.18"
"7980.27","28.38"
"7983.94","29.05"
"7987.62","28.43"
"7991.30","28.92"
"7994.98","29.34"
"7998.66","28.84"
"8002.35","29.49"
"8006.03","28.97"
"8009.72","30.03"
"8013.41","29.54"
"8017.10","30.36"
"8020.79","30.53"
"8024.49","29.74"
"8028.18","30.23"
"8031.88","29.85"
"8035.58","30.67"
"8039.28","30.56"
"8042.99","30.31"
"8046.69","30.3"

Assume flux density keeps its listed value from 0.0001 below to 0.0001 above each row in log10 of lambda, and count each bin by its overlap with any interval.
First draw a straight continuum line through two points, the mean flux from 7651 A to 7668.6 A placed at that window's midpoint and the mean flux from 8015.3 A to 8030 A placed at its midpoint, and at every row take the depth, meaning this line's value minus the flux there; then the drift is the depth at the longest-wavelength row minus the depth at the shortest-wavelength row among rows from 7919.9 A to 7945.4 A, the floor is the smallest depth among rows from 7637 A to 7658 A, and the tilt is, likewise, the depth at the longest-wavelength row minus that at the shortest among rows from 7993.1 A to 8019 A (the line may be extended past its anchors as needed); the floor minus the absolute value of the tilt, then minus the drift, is -3.6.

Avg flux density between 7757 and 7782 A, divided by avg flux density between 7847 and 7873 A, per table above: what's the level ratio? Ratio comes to 0.92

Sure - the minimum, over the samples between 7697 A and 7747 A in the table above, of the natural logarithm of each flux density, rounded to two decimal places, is 2.97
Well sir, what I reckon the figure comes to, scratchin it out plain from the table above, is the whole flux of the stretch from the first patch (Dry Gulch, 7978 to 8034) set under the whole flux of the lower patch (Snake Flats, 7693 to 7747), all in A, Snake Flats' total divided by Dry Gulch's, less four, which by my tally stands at -3.22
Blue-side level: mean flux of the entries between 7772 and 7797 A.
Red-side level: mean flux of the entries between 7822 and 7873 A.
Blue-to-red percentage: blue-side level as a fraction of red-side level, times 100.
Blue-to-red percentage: 96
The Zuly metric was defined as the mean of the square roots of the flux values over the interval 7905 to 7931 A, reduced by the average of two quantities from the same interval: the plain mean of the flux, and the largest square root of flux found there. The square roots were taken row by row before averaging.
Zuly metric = -11.0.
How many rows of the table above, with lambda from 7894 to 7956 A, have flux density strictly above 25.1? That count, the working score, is 17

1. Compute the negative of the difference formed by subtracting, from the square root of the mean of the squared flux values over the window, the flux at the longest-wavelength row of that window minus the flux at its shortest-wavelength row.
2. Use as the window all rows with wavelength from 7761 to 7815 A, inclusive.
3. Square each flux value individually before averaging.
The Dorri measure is -21.8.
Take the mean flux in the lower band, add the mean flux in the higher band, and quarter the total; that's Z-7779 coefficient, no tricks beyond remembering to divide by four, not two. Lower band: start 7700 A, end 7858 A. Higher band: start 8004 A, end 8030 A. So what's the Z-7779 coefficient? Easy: 13.6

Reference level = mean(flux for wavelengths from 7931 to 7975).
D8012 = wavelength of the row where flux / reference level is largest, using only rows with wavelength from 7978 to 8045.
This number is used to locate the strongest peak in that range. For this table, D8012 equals 8035.58 A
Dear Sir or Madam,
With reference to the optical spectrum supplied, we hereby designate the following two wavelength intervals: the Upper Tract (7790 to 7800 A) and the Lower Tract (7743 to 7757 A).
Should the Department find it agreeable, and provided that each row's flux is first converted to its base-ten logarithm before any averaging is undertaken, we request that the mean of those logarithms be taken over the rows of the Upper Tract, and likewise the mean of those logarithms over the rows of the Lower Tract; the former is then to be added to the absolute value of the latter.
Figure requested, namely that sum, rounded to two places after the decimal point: 2.76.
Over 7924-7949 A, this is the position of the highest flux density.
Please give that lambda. 7932.63 A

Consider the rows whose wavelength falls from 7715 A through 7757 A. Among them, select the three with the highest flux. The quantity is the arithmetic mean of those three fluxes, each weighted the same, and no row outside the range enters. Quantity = 25.8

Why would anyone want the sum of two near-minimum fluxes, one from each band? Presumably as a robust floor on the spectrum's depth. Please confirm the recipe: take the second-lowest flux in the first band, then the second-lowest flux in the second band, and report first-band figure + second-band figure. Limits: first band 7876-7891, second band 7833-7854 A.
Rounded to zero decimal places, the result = 52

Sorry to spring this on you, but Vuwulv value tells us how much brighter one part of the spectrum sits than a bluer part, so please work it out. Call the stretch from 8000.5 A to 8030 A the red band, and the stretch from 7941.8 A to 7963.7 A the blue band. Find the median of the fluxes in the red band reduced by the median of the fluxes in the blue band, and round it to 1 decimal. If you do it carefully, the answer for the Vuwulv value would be 1.7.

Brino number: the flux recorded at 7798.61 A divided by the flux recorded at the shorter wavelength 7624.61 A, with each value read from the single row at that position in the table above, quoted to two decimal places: 0.81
